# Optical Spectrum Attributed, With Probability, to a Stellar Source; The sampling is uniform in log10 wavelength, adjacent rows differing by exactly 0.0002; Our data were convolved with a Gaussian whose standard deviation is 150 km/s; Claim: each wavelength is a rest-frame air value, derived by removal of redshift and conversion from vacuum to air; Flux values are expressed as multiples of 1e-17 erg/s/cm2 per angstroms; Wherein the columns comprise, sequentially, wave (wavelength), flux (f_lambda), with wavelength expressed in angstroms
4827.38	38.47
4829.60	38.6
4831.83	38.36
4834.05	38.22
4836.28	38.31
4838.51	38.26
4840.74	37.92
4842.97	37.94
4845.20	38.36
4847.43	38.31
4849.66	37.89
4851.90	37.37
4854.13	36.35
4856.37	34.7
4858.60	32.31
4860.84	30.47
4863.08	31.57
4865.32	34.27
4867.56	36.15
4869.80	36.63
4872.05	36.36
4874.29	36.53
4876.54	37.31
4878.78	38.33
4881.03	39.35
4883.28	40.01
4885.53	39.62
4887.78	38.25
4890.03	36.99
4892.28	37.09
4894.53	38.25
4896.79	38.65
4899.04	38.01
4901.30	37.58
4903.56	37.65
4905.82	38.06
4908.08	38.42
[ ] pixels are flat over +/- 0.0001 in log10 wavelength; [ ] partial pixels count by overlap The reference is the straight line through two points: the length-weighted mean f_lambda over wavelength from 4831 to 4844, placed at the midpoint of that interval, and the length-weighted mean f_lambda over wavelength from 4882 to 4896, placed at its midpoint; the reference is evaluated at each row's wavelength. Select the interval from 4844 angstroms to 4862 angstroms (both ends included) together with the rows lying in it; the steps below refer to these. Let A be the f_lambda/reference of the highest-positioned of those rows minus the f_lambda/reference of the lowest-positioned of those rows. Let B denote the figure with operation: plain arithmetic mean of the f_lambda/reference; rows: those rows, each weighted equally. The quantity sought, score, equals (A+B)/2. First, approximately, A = -0.21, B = 0.934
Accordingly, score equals 0.363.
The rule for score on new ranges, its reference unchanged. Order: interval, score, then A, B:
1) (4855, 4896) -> 0.518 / 0.09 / 0.948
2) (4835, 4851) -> 0.493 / -0.01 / 0.999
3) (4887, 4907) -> 0.489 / -0.01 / 0.985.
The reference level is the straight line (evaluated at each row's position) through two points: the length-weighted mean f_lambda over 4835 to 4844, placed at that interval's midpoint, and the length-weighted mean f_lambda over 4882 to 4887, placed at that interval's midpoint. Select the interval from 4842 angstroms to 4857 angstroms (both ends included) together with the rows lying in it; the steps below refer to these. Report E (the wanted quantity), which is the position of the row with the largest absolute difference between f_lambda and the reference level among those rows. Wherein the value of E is 4856.37 angstroms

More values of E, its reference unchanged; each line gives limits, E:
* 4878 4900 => 4890.03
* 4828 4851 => 4829.60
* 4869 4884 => 4872.05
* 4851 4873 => 4860.84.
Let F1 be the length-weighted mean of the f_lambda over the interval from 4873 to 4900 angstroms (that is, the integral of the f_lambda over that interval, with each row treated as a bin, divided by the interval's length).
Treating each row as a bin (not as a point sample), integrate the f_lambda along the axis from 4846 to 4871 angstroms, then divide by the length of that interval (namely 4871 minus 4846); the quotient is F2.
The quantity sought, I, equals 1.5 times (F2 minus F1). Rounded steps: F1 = 38.2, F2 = 35.1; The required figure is -5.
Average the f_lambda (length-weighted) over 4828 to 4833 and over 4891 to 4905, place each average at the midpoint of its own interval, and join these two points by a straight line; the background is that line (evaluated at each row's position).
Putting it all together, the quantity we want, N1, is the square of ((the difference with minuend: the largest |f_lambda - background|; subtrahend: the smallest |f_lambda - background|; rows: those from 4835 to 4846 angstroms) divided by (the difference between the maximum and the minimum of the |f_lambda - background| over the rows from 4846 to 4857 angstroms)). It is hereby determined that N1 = 0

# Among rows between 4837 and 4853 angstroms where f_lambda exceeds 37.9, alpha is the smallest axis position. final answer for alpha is 4838.51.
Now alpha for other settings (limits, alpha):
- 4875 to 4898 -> 4878.78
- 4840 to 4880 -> 4840.74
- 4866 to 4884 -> 4878.78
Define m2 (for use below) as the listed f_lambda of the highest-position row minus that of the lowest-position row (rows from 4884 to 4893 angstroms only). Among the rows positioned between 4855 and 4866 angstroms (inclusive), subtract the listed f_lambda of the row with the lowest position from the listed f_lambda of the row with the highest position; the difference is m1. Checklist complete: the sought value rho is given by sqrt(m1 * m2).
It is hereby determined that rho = 1.0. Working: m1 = -0.4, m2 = -3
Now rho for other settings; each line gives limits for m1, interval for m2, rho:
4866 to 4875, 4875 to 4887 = 0.9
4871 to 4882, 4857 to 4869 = 3.4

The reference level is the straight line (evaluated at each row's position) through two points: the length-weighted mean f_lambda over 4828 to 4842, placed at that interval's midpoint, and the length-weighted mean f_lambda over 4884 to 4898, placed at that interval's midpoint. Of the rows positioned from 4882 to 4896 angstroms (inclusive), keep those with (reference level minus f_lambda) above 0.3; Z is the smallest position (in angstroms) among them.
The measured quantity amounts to 4890.03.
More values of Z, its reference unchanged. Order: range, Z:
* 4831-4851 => 4840.74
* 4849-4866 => 4849.66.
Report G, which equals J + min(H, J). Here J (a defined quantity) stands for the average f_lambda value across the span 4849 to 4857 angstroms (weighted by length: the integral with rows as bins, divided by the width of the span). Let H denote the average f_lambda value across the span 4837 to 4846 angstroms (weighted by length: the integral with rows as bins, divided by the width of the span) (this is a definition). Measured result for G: 73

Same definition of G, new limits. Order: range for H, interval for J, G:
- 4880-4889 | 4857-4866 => 64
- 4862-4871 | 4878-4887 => 74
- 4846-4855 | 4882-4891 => 76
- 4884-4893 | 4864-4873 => 71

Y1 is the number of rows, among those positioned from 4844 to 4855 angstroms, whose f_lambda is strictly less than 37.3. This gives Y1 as 1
